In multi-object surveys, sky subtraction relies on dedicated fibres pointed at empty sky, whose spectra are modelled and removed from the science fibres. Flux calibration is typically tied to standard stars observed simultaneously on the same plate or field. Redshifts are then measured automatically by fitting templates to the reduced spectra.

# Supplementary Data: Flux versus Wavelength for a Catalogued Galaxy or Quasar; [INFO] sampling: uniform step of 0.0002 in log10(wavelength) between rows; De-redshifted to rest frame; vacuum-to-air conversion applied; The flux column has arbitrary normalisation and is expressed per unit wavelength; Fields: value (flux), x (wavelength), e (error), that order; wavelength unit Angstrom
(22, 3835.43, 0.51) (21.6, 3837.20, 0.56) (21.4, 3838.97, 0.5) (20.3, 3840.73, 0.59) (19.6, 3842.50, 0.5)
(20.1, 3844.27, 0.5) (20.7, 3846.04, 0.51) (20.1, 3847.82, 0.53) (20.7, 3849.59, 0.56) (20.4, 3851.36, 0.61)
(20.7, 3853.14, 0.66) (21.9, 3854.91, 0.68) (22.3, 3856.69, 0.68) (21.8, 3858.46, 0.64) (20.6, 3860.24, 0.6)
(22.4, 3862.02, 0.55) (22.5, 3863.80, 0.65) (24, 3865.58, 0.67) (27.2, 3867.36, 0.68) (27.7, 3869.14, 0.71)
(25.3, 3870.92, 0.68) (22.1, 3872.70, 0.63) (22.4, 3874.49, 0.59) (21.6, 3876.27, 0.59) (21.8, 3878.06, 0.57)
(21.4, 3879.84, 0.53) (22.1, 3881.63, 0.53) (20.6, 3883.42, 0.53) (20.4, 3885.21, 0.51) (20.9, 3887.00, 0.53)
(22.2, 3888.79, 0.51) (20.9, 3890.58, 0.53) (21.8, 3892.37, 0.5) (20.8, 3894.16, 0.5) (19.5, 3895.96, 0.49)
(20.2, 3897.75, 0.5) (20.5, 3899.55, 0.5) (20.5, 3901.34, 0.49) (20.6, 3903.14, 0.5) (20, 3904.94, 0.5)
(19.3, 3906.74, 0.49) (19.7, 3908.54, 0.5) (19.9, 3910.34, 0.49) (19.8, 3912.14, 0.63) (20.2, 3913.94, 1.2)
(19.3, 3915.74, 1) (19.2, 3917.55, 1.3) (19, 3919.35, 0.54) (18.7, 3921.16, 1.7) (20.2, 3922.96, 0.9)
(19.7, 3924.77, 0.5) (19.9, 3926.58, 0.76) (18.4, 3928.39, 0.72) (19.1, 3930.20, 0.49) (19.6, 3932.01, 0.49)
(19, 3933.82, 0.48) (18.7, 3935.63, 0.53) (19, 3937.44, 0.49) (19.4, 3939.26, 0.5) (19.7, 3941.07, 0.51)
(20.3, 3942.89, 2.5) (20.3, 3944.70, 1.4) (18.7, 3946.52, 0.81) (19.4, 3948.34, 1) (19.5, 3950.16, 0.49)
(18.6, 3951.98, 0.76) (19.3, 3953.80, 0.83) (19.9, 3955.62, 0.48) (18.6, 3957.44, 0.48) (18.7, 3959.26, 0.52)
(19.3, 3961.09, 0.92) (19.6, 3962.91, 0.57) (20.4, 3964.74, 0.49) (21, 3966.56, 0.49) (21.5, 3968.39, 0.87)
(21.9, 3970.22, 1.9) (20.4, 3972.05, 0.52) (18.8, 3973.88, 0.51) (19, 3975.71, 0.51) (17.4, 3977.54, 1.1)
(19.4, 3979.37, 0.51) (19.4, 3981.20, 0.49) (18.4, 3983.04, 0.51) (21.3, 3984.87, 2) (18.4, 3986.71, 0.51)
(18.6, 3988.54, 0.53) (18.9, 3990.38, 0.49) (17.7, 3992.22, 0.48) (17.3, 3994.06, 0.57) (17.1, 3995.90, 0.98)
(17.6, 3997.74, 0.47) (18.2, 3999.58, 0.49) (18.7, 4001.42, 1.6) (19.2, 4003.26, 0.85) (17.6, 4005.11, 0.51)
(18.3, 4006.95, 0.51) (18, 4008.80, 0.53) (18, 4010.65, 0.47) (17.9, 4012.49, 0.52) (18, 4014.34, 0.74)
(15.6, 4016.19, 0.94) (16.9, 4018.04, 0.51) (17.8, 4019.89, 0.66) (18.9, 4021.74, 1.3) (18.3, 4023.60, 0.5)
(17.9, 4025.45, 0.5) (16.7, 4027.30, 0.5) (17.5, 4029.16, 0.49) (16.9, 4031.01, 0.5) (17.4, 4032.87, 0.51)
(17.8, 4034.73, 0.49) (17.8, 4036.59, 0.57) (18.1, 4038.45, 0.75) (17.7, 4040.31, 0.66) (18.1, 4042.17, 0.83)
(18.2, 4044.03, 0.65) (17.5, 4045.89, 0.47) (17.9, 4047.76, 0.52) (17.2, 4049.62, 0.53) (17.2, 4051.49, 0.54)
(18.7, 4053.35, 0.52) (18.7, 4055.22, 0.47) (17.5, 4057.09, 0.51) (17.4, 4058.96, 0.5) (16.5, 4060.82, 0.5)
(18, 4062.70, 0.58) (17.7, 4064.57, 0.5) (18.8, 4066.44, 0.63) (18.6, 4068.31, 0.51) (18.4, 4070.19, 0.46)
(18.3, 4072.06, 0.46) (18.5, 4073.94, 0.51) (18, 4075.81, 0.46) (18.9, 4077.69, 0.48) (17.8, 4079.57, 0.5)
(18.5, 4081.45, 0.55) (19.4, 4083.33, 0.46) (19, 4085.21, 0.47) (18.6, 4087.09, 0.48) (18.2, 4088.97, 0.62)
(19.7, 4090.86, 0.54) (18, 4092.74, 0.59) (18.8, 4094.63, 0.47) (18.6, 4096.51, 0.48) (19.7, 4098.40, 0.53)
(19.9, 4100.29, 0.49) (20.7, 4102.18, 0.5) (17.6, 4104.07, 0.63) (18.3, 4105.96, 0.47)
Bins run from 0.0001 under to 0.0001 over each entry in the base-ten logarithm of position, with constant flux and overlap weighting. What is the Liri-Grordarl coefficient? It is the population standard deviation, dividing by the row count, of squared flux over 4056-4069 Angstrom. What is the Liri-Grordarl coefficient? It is 25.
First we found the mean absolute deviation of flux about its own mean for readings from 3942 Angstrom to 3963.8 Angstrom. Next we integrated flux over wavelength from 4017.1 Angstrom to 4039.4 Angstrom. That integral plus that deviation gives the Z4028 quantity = 394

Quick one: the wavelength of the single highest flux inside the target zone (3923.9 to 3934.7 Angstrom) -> 3926.58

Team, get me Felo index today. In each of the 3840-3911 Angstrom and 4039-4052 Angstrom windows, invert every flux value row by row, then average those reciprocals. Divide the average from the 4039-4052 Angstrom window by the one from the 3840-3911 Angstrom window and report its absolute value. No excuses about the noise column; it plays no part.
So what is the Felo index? 1.20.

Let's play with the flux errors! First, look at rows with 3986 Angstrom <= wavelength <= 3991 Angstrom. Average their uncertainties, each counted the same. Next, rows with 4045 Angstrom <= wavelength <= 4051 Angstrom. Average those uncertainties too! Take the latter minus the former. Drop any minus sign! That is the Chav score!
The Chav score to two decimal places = 0.00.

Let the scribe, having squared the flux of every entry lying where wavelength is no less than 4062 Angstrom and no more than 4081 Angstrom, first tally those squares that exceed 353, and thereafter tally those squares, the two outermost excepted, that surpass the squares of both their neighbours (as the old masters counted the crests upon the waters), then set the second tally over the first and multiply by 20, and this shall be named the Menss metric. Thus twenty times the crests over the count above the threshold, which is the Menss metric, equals 30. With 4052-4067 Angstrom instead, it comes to 20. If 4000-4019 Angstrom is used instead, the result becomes 60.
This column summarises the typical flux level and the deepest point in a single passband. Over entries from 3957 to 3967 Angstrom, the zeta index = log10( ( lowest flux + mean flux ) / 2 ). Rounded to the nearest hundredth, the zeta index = 1.28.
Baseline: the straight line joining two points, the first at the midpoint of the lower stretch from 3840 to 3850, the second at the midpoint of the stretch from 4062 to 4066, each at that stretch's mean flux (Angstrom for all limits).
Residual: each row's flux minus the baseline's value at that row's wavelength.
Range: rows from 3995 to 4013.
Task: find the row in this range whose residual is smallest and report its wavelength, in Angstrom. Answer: 3995.90 Angstrom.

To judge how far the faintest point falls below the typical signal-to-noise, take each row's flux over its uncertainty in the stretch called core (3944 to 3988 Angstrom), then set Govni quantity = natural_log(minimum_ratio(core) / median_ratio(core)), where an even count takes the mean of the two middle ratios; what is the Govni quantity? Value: -1.2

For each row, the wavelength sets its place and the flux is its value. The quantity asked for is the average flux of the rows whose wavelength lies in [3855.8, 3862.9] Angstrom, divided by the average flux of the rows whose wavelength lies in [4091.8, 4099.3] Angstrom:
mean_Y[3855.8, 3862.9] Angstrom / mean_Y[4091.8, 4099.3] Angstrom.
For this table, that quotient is 1.16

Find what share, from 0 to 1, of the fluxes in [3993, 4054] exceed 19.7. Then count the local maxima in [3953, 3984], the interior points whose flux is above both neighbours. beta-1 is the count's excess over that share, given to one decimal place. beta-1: 3.0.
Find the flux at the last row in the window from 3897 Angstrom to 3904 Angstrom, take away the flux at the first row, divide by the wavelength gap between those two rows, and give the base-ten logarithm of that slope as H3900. -1.13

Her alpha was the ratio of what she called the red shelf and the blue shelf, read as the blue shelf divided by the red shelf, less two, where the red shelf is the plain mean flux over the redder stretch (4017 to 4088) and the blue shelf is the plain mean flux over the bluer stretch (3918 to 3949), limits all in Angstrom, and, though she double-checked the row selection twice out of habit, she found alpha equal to -0.923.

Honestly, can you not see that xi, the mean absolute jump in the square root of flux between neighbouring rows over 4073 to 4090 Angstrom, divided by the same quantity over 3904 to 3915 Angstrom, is 1.9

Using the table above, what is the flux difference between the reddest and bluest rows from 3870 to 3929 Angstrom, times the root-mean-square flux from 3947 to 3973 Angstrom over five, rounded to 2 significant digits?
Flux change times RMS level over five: -27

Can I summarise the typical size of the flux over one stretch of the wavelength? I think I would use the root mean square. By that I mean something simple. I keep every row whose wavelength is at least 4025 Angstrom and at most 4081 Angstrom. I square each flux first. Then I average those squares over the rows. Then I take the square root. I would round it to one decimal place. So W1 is 17.9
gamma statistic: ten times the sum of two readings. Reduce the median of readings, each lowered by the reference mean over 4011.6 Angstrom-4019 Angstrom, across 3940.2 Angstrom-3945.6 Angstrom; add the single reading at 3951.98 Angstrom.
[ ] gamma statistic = 218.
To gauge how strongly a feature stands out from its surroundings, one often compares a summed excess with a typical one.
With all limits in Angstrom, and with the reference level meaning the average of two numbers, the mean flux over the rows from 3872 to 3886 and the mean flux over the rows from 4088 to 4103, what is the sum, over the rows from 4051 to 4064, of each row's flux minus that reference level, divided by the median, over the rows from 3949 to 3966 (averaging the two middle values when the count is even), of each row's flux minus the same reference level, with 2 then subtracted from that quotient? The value 15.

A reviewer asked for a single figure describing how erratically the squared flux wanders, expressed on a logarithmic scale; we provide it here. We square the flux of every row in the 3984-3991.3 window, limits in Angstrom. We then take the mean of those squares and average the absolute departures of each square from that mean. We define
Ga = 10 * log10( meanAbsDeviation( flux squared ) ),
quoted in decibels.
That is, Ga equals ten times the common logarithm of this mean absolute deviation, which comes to 16.0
